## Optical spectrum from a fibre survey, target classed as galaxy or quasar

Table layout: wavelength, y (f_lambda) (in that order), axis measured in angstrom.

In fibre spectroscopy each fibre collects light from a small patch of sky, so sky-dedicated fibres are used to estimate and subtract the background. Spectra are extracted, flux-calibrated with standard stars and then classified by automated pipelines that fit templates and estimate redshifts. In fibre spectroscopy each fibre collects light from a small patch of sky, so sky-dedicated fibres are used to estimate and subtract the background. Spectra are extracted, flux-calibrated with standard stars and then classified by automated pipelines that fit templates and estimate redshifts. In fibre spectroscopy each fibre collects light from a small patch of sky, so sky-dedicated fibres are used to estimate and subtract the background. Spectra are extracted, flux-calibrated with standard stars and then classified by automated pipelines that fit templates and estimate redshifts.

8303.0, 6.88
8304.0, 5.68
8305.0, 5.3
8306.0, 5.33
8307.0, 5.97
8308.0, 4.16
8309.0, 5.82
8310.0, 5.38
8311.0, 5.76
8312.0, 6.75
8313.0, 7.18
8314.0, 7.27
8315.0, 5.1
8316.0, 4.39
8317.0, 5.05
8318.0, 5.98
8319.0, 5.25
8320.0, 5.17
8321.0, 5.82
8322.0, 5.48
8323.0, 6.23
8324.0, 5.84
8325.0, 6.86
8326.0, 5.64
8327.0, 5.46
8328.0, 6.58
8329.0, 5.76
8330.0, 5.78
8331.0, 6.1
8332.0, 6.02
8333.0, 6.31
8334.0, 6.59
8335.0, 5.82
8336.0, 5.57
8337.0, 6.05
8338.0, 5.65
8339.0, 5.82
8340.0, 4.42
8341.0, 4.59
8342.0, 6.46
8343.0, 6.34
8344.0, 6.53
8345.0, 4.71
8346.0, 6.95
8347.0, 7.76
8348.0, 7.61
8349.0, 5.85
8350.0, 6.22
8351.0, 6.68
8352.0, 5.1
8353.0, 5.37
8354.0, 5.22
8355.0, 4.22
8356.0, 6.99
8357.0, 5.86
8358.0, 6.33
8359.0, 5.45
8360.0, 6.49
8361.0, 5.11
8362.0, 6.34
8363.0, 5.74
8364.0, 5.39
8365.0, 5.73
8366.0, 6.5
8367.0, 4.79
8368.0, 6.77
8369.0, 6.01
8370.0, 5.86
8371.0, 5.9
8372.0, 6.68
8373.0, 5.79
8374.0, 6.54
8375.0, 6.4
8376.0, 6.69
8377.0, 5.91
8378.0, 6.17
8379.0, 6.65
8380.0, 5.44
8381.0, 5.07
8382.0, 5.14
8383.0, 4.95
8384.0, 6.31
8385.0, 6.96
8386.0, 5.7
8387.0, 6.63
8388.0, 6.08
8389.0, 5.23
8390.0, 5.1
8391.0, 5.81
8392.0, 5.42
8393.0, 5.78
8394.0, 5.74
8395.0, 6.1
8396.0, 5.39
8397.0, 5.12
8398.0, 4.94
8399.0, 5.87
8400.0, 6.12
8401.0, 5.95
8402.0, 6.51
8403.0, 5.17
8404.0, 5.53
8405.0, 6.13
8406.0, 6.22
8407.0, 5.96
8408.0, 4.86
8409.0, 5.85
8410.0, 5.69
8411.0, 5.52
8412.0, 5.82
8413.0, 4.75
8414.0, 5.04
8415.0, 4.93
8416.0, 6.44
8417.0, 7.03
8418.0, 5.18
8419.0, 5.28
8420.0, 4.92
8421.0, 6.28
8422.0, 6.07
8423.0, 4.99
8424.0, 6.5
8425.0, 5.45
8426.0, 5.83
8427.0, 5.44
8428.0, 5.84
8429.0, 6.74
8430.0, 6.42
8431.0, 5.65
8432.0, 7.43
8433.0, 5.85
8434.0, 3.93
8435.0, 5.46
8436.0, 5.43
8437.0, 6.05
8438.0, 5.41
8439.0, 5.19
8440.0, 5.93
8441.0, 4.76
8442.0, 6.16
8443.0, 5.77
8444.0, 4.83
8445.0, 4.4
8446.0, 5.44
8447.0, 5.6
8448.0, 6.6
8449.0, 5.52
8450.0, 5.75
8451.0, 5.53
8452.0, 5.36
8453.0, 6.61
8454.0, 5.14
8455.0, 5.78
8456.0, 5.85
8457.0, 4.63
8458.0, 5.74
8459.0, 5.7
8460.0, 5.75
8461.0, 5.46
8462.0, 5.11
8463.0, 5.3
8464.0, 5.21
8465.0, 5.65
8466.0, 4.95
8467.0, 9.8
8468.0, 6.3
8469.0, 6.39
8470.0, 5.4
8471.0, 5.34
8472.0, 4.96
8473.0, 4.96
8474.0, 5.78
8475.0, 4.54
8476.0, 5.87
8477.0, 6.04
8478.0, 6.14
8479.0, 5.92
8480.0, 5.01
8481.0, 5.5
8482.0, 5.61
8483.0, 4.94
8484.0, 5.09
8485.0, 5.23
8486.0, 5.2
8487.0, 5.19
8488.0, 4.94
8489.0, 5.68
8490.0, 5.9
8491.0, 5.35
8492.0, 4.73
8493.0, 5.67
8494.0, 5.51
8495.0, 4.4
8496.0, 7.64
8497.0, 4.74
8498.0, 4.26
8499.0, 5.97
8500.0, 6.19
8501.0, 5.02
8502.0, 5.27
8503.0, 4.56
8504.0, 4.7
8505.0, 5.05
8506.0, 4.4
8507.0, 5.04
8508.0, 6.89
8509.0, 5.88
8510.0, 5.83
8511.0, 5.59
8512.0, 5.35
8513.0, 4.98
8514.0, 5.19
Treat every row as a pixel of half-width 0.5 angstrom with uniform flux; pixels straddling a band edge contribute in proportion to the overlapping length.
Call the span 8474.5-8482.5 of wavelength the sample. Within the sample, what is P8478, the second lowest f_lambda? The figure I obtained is 5.01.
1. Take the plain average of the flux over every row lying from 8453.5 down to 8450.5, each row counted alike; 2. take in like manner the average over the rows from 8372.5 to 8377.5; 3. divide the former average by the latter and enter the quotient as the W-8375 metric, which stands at 0.93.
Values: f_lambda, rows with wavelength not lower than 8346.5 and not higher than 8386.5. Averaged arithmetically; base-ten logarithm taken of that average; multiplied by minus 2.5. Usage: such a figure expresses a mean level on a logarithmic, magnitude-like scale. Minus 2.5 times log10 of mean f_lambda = -1.944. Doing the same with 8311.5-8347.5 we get -1.932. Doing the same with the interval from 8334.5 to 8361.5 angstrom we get -1.926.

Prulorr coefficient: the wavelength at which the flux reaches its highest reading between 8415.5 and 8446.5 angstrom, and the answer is 8432.0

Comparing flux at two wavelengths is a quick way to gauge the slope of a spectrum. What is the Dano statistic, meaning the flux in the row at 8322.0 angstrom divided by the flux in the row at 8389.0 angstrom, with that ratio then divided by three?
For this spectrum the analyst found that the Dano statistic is 0.349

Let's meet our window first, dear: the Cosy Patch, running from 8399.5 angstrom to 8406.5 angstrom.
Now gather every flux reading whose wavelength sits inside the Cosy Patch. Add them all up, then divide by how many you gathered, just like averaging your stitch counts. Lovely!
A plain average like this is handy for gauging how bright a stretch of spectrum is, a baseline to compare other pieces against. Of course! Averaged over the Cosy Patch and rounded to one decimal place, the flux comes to 5.9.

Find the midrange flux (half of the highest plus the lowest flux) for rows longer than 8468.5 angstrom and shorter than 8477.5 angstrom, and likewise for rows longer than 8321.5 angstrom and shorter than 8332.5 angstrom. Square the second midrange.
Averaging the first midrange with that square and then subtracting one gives 20.7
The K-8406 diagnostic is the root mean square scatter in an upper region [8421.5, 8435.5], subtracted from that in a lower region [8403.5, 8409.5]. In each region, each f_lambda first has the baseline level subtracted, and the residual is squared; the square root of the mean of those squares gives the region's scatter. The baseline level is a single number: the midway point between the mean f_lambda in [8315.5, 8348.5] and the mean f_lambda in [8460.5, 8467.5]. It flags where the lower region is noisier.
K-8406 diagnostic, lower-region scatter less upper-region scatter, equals -0.32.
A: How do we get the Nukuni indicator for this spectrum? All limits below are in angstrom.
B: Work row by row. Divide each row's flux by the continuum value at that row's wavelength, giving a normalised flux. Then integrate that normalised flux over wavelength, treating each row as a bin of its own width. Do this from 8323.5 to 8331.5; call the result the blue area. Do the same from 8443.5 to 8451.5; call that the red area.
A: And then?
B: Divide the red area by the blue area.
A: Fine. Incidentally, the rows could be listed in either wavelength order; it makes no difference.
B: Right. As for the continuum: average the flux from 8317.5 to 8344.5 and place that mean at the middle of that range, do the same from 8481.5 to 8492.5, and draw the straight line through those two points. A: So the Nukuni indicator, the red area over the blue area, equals 0.99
